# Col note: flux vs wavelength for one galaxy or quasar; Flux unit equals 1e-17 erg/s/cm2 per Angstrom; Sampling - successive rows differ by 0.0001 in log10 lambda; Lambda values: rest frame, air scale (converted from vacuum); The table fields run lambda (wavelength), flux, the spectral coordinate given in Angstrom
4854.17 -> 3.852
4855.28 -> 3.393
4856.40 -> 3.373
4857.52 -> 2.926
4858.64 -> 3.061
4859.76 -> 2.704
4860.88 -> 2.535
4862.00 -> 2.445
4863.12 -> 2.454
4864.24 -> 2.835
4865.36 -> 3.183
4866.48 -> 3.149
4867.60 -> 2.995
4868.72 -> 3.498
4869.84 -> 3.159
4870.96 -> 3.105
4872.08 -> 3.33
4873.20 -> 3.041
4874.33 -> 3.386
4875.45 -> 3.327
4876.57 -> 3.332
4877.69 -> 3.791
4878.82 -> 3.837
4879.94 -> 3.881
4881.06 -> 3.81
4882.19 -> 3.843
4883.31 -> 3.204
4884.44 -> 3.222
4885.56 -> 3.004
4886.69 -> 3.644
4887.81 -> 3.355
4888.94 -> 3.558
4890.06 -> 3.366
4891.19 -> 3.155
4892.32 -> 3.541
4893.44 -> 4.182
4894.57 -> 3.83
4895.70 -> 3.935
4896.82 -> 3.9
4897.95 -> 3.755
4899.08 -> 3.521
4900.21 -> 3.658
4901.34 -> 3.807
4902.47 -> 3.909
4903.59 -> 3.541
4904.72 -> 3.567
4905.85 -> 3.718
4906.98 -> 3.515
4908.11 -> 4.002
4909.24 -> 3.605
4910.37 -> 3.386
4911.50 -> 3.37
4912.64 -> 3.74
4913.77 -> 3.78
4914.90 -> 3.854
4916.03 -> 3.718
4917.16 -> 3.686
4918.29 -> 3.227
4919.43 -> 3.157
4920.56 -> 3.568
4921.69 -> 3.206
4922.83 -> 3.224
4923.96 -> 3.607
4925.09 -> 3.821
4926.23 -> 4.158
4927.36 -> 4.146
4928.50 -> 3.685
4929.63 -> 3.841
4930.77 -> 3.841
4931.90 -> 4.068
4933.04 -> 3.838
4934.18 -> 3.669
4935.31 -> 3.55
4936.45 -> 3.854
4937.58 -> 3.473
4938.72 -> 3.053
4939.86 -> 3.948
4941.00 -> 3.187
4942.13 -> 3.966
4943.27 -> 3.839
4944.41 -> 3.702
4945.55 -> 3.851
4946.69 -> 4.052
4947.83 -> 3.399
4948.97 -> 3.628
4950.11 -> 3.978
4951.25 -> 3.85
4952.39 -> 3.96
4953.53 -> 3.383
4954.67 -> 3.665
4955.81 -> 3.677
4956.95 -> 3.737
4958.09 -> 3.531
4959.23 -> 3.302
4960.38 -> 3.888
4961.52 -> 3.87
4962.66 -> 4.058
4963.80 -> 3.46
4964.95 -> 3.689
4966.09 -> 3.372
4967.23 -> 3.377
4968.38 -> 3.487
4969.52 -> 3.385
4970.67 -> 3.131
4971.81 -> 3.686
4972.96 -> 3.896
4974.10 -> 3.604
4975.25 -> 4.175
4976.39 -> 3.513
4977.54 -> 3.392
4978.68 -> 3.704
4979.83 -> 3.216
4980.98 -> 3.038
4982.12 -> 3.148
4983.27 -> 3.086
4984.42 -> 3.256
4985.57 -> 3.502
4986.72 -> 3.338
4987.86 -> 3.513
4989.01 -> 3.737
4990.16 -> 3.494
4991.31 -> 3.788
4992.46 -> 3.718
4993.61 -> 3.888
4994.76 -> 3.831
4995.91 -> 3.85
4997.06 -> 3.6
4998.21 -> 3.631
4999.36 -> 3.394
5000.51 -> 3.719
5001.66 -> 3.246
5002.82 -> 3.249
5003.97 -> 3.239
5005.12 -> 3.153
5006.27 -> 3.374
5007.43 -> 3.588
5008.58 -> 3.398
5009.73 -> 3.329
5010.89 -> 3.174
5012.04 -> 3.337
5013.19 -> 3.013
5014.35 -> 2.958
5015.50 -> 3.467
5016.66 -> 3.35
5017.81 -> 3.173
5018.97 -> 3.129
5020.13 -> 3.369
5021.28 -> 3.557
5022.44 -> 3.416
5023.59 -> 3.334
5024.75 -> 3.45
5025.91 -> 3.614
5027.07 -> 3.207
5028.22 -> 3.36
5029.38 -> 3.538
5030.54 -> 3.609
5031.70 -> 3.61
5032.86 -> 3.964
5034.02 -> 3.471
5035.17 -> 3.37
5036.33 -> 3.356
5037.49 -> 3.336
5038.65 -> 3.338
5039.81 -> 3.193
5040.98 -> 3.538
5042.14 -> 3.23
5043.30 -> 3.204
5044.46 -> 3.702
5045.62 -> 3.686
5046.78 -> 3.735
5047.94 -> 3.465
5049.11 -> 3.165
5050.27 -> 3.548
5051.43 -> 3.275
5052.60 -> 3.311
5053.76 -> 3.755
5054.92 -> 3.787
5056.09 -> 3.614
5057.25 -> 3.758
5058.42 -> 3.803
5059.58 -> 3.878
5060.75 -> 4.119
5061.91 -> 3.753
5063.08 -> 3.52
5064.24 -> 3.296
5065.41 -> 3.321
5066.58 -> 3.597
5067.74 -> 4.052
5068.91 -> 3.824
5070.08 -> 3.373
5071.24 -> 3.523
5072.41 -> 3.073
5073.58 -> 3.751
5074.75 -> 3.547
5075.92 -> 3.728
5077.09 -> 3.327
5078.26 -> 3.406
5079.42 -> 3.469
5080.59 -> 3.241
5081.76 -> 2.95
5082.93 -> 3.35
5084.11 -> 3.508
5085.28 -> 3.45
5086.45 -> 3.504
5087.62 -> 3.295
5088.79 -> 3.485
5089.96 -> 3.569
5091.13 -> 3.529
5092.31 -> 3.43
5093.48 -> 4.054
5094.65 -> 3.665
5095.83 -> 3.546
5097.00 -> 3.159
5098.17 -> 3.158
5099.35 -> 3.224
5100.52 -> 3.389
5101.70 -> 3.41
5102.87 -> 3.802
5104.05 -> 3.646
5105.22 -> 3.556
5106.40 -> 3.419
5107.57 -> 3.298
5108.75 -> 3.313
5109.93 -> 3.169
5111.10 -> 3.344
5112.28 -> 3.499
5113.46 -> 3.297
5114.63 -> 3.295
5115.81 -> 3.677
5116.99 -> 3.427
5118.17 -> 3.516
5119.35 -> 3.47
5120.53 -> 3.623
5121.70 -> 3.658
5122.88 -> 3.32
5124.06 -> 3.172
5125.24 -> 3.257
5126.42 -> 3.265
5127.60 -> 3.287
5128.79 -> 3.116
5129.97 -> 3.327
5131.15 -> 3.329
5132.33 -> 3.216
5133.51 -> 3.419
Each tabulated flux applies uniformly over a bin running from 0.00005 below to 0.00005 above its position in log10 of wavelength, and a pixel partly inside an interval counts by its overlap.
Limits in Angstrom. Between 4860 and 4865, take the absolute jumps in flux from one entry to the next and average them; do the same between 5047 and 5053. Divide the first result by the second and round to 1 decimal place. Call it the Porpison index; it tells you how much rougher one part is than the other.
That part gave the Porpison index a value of 0.6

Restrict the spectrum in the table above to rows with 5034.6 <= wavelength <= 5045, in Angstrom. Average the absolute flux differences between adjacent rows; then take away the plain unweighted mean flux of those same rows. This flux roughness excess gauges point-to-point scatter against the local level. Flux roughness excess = -3.19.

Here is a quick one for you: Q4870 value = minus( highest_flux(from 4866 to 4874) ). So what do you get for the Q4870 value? -3.50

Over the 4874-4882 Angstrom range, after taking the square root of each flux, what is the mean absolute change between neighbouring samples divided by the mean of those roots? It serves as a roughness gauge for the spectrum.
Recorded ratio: 0.016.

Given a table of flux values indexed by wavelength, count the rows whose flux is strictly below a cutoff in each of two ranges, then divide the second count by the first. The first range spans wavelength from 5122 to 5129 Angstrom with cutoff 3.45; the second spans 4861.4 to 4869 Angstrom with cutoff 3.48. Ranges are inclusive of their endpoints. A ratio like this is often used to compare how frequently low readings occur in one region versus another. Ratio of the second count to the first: 1.00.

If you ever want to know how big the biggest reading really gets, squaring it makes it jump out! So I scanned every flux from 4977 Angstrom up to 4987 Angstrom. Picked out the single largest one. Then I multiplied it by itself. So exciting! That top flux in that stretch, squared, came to 13.7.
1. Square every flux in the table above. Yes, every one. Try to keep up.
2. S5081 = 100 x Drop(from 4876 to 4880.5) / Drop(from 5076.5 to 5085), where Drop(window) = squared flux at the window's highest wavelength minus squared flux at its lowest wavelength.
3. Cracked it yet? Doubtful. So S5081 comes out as 320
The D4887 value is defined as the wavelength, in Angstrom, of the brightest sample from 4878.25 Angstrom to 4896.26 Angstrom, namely 4893.44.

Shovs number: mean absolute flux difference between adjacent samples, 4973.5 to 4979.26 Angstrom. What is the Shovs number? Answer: 0.42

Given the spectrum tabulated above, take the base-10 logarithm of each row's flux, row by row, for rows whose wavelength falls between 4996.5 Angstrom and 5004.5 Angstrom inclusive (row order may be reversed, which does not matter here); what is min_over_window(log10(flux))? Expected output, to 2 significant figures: 0.51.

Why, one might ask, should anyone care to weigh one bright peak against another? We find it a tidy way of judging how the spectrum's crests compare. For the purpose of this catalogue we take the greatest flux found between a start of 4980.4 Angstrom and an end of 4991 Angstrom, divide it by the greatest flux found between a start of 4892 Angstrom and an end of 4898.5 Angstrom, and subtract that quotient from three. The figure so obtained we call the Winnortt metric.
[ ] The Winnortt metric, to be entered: 2.11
